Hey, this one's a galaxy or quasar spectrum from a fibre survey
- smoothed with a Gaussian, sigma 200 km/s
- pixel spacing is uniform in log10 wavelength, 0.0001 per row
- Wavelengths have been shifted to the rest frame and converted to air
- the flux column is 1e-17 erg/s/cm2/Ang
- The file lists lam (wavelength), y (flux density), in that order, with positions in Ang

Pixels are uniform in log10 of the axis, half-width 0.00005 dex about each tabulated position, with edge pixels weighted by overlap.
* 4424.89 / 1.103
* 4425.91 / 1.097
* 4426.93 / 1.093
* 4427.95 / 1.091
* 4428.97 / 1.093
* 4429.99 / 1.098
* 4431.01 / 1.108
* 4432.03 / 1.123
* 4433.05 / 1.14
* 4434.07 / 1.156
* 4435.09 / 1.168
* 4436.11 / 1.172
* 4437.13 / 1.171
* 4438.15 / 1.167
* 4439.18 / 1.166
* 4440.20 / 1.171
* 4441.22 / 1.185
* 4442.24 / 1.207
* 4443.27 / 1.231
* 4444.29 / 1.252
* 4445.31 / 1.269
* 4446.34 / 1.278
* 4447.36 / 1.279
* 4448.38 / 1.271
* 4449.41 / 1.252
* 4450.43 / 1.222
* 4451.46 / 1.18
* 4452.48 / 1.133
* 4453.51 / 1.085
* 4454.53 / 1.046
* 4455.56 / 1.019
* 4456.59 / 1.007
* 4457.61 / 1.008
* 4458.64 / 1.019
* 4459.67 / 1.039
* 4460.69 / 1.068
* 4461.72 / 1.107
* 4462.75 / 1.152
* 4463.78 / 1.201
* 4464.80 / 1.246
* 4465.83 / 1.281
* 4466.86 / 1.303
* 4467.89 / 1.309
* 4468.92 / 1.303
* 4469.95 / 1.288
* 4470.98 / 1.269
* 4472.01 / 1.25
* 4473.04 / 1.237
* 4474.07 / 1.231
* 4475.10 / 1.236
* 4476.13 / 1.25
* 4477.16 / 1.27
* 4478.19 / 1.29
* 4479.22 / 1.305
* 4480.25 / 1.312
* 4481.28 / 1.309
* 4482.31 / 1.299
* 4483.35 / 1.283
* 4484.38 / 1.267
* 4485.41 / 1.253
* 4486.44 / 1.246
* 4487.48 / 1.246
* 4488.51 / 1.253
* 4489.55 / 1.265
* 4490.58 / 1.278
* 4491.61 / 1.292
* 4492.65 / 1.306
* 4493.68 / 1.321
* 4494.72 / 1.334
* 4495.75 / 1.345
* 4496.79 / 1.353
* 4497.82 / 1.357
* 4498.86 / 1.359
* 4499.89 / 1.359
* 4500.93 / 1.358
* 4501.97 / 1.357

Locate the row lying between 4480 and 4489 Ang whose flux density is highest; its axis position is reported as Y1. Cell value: 4480.25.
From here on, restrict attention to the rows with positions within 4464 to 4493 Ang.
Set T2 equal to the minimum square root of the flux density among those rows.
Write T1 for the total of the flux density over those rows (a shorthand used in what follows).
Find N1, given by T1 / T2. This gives 32.2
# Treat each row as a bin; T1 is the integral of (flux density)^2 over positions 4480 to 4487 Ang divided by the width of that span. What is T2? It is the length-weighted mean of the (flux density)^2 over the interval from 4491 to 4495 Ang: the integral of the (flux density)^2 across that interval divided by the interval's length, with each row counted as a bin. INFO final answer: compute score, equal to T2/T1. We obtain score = 1.0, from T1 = 1.6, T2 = 1.72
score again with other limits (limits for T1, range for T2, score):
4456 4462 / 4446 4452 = 1.4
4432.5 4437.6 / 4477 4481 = 1.2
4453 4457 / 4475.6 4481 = 1.5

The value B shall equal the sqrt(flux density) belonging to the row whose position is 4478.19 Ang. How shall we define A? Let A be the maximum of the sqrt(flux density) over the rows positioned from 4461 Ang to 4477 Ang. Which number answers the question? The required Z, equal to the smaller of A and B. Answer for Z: 1.14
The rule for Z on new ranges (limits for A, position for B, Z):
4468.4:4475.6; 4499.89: 1.14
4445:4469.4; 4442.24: 1.10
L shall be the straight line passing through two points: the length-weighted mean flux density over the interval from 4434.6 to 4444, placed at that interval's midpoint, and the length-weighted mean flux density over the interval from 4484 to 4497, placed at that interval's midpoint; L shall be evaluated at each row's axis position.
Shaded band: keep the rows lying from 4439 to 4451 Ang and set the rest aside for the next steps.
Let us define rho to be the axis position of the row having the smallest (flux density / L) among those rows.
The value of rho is 4439.18 Ang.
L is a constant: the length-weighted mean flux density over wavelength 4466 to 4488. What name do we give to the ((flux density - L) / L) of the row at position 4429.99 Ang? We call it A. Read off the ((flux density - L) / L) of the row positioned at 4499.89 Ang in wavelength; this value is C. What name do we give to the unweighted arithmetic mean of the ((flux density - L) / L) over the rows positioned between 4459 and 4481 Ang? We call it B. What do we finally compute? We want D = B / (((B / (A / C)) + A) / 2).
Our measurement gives 0.5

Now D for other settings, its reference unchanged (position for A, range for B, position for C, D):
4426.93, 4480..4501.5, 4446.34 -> -0.3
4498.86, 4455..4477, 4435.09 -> -0.9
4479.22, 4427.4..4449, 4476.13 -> -1.8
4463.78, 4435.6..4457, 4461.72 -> 0.7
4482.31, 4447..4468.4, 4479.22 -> 1.9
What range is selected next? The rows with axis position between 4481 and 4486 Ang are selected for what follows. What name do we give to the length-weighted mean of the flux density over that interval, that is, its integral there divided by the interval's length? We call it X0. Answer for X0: 1.28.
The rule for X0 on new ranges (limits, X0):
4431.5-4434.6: 1.14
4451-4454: 1.13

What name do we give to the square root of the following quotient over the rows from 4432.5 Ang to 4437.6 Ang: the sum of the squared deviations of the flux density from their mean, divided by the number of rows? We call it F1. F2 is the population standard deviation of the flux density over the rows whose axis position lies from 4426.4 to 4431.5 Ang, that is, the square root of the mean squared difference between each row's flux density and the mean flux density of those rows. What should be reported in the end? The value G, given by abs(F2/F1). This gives 0.5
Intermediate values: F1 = 0.012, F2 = 0.006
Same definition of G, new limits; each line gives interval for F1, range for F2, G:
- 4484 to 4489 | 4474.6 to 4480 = 3.3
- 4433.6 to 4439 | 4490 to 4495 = 3.5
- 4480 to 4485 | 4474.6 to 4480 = 1.5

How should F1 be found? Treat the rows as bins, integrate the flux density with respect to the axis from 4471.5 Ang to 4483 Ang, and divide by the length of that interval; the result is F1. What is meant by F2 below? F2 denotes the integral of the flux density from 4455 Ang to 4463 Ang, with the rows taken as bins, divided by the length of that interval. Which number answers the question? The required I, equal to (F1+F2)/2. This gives 1.16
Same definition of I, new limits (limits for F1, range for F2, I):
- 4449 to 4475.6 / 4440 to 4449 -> 1.21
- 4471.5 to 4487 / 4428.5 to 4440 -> 1.21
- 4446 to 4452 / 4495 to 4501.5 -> 1.30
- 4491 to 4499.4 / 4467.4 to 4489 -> 1.30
